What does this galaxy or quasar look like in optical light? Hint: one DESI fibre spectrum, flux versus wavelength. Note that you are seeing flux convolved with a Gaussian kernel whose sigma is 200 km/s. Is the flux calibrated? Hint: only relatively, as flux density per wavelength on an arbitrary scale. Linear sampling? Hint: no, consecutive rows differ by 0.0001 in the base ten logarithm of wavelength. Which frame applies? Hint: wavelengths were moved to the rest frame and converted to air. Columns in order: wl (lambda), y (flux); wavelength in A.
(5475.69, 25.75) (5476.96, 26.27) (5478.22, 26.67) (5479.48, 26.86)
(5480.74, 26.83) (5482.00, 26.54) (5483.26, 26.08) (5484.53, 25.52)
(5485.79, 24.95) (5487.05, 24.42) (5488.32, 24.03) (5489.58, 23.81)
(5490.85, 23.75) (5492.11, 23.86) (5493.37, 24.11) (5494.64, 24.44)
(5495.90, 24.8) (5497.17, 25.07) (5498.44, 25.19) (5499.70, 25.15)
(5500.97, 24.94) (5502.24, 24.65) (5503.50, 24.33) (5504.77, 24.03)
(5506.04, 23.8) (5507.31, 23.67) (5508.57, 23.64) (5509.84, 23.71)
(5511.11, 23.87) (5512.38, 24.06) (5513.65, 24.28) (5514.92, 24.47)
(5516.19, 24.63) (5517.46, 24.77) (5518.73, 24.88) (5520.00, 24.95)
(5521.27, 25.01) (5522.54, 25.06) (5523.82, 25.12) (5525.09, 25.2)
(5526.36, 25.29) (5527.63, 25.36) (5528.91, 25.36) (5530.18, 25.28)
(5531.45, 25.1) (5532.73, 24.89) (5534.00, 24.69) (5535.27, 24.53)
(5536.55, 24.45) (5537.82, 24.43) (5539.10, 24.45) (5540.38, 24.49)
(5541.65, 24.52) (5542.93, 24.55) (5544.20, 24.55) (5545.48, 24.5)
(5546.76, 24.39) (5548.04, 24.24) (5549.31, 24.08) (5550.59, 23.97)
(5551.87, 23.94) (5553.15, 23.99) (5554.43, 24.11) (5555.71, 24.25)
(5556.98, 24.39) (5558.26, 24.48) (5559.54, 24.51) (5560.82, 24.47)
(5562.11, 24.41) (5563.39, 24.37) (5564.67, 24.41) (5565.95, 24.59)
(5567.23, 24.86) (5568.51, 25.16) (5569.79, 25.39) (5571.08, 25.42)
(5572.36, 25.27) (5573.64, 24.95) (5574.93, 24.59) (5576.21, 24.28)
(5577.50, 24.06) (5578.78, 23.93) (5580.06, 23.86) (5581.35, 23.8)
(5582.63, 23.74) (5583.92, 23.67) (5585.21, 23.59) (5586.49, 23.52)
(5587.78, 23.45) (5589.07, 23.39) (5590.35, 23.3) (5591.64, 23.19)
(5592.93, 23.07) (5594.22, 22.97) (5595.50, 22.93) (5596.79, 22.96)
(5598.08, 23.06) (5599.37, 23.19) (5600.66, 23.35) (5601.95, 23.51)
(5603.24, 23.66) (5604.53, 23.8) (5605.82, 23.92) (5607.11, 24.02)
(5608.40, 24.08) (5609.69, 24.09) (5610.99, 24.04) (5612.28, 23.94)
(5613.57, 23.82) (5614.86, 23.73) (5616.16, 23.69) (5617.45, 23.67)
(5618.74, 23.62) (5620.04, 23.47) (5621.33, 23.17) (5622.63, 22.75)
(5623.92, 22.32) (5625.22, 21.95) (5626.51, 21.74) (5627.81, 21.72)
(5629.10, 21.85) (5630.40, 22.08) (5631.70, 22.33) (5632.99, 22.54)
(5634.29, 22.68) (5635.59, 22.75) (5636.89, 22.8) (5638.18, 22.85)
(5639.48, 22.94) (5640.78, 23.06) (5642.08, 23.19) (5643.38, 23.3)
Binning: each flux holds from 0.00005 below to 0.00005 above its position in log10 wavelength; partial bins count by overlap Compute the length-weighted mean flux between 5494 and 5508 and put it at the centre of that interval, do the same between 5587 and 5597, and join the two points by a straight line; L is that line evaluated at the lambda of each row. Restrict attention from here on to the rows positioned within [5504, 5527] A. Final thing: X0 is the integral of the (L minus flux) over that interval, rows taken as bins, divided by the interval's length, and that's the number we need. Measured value -0.14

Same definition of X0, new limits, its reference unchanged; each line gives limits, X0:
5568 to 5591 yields -0.82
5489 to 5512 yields 0.29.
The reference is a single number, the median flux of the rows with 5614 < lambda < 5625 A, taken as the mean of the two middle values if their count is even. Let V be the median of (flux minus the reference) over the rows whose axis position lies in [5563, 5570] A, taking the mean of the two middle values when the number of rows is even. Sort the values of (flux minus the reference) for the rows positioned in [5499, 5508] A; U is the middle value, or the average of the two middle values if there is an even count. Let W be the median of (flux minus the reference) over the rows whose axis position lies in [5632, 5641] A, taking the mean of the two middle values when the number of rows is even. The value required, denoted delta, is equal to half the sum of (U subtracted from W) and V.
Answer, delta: -0.2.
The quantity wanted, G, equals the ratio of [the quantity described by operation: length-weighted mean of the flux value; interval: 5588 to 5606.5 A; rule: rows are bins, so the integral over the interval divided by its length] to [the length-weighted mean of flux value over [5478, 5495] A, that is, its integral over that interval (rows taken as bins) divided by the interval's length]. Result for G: 0.93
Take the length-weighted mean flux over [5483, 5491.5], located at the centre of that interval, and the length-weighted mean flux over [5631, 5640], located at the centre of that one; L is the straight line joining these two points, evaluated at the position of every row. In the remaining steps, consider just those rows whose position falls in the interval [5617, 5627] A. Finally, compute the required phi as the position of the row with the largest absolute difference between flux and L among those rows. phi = 5626.51 A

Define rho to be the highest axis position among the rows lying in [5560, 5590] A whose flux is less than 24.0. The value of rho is 5589.07 A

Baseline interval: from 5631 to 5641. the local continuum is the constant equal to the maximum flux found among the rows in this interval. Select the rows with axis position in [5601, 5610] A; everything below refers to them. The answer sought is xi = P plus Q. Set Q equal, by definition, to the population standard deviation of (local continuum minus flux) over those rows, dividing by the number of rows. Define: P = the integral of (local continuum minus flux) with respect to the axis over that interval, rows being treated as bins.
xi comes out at -7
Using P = -7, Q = 0.206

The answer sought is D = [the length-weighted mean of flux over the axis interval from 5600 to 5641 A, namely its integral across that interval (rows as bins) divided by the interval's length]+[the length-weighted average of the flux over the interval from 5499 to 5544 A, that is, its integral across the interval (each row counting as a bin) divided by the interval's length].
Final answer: 47.7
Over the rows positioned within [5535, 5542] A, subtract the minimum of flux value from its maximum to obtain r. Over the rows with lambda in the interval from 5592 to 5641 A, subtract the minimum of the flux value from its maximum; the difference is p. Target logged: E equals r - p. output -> -2.3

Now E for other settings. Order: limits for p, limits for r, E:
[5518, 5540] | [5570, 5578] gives 0.4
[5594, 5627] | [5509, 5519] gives -1.2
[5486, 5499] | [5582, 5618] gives -0.3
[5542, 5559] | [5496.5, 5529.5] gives 1.1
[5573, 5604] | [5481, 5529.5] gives 0.9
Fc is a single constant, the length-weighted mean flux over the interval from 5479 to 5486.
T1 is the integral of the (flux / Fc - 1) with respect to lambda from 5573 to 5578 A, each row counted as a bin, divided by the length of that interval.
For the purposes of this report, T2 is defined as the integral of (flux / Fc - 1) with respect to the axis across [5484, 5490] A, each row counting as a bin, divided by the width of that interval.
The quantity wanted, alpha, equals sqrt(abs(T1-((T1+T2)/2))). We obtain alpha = 0.04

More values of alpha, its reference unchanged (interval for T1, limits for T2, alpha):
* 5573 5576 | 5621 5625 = 0.20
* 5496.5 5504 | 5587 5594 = 0.18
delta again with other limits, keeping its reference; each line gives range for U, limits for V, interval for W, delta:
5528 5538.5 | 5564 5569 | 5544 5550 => 0.4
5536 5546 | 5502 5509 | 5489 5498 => 0.0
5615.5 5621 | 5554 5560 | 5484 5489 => 0.9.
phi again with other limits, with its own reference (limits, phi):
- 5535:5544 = 5542.93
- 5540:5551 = 5544.20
